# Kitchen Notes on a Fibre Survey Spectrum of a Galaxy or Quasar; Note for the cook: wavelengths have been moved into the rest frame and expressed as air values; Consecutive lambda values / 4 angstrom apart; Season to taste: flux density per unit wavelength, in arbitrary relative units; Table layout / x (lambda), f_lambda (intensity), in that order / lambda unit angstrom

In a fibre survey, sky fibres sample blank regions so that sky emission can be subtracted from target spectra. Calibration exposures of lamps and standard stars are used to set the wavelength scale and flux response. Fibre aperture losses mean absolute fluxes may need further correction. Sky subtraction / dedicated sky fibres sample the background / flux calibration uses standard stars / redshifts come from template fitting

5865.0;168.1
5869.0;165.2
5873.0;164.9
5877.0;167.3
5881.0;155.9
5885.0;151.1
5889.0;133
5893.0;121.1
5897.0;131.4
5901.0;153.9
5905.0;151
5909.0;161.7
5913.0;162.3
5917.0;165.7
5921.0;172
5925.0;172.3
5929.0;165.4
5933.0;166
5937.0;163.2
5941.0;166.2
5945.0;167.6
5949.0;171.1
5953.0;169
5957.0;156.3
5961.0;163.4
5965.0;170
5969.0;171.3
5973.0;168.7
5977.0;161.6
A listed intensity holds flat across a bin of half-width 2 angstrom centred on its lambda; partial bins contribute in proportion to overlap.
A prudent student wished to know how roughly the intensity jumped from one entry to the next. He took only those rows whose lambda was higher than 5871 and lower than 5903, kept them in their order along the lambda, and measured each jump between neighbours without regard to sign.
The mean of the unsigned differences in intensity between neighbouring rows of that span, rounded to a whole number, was 12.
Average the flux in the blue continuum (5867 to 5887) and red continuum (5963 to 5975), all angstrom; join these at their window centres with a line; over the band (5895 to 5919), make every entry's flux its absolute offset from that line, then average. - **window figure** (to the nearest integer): 10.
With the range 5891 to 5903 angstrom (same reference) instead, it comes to 27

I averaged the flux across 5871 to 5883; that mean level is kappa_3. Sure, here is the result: 163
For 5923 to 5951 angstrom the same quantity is 167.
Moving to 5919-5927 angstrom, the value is 172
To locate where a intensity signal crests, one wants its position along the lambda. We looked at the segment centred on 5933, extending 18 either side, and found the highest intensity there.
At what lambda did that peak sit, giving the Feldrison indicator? 5925.0 angstrom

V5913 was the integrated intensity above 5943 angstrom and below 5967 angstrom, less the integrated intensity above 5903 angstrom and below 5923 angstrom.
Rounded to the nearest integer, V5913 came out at 739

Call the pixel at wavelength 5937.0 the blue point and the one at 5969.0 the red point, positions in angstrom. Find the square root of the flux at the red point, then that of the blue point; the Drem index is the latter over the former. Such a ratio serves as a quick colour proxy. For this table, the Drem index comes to 0.98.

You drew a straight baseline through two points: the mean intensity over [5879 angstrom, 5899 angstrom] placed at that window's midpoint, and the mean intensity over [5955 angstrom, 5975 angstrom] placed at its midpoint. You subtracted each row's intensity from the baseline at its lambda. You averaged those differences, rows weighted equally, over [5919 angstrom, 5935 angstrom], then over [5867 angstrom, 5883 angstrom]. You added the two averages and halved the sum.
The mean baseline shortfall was -23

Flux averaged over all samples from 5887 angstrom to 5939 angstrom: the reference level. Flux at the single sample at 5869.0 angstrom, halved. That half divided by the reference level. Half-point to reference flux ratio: 0.53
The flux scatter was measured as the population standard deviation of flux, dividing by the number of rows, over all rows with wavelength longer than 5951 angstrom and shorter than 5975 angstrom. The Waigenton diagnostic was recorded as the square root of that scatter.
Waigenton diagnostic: 2.3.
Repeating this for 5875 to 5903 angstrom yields 3.9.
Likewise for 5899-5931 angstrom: 2.7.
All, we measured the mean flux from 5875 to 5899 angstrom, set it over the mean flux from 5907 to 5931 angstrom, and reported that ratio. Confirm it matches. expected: 0.86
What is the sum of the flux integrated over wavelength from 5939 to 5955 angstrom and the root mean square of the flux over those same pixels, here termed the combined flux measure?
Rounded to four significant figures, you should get 2864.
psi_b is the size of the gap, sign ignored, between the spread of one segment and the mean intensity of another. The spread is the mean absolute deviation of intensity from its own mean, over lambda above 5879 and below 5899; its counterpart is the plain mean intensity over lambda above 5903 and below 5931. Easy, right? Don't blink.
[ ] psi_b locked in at 152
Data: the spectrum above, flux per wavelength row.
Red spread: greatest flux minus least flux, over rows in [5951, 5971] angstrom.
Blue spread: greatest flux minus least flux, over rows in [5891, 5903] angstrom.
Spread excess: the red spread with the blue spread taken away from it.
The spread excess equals -18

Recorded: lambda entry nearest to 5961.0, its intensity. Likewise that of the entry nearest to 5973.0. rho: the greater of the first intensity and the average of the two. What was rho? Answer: 166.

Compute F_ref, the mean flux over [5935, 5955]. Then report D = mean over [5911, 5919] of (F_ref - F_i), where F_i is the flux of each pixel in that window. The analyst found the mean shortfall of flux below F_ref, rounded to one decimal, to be 3.4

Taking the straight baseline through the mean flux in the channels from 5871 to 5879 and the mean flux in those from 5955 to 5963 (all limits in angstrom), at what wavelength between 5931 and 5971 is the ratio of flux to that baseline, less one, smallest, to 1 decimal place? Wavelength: 5957.0 angstrom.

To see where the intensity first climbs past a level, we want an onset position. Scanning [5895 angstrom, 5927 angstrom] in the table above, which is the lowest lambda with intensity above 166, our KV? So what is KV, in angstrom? 5921.0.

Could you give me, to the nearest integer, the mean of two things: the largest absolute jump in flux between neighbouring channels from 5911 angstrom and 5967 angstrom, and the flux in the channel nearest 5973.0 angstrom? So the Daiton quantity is 91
